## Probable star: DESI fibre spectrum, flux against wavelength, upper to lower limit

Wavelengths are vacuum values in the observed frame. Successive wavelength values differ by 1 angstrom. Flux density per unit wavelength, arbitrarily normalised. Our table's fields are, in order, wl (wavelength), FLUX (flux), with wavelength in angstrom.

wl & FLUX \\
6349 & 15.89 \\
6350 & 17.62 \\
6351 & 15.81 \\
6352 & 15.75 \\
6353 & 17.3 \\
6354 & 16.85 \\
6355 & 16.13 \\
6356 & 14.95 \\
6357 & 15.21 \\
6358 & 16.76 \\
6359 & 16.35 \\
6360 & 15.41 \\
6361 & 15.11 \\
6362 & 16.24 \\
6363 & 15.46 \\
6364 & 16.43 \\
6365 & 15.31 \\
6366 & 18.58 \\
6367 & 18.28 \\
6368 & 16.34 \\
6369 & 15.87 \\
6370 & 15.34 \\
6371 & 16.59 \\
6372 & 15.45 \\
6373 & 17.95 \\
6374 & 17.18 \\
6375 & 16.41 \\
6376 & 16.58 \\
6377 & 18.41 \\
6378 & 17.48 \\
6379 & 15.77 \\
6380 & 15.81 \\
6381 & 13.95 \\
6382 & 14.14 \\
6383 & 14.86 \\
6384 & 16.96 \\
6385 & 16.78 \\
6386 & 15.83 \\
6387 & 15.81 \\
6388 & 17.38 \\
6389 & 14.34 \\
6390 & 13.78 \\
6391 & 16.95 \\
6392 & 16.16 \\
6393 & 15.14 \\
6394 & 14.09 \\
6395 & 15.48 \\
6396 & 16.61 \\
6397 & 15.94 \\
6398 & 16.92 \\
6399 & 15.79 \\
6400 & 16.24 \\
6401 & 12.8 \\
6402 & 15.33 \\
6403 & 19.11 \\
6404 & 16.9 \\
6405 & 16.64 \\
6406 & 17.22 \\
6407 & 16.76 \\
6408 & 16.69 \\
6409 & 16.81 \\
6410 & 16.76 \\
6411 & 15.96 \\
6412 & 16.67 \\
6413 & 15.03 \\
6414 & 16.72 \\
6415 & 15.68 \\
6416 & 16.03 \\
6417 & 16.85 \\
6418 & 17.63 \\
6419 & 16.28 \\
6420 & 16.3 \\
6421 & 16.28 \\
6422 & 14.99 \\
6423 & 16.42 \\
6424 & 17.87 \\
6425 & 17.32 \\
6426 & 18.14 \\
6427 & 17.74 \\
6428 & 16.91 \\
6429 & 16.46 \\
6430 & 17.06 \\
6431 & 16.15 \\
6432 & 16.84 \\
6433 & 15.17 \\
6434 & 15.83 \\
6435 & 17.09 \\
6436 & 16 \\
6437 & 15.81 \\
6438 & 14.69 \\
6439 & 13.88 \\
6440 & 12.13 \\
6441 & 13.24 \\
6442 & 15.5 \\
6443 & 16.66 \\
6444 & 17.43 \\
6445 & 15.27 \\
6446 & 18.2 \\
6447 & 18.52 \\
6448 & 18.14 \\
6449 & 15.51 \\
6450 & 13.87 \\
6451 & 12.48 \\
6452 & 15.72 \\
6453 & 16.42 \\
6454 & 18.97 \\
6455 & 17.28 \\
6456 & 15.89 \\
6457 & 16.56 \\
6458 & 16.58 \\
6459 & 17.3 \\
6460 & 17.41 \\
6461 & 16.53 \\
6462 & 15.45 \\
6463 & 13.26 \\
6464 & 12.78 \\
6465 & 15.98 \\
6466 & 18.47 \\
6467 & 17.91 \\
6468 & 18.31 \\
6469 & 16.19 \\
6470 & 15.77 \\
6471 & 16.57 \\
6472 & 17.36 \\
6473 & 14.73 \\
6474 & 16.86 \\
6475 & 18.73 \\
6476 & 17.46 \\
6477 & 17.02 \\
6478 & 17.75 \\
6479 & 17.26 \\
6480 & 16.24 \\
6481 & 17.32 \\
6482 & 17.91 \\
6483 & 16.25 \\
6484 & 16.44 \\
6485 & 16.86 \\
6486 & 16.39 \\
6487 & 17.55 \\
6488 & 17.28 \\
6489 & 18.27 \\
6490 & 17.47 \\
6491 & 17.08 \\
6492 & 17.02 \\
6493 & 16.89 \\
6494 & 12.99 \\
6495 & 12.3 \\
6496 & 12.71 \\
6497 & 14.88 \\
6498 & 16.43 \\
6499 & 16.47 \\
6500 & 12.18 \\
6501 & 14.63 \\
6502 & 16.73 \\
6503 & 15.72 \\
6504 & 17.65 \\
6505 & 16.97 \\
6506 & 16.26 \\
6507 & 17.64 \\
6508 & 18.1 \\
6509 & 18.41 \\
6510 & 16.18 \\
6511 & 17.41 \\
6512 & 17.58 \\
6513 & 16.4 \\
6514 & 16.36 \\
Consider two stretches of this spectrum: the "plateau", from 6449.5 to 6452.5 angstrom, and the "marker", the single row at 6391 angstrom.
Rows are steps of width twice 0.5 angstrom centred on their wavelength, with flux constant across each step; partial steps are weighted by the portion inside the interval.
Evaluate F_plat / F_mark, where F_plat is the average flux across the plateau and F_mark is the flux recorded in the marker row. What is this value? 0.83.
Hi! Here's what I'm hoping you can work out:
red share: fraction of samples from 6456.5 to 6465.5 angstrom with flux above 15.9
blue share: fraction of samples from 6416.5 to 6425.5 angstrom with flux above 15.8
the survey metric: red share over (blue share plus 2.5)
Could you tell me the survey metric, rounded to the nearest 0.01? 0.20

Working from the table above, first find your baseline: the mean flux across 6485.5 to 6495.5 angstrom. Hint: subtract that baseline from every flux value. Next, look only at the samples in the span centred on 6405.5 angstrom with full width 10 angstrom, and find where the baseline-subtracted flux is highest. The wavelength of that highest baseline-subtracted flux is 6403 angstrom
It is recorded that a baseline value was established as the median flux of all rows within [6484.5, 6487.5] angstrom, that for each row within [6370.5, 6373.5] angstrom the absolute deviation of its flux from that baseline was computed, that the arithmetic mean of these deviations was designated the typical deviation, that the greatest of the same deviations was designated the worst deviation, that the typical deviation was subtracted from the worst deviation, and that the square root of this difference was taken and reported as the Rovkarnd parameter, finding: 0.70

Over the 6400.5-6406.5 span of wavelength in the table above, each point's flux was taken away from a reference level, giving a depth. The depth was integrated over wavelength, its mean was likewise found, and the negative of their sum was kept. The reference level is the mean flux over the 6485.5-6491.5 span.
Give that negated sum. -7.0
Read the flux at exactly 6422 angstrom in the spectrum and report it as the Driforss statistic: 14.99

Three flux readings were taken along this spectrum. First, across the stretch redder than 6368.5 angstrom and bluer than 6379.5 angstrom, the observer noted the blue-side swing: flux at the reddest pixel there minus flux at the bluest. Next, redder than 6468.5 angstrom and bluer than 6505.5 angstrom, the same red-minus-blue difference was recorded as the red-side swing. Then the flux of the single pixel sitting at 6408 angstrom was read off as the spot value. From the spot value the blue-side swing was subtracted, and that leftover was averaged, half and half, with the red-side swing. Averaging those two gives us 8.8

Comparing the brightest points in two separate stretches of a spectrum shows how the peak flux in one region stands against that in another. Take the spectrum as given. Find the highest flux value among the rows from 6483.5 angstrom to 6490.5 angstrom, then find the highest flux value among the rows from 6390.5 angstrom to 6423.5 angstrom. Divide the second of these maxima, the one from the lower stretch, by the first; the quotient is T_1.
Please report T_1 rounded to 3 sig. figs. 1.05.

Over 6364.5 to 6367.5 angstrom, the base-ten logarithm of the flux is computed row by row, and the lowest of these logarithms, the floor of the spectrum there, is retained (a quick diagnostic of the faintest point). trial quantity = 1.18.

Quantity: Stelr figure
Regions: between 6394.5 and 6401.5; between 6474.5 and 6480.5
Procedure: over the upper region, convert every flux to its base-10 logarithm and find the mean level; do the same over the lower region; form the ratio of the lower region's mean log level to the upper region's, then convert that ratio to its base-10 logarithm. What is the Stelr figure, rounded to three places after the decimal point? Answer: -0.017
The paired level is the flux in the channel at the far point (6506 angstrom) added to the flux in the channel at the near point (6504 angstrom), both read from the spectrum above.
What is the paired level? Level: 33.9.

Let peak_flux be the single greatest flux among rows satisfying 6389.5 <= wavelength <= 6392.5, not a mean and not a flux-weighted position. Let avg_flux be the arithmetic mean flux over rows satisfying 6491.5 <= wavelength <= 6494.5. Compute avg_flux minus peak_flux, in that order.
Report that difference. -1.3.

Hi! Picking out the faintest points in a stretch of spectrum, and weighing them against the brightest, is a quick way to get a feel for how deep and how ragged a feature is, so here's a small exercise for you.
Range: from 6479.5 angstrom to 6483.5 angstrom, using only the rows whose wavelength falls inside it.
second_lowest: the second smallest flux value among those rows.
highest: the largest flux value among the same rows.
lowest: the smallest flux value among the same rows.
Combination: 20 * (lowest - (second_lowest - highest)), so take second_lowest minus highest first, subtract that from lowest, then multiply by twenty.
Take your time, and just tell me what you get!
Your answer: 358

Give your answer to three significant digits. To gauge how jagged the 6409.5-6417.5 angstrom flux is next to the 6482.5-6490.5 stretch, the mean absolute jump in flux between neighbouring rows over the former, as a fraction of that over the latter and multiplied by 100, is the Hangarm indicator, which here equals 164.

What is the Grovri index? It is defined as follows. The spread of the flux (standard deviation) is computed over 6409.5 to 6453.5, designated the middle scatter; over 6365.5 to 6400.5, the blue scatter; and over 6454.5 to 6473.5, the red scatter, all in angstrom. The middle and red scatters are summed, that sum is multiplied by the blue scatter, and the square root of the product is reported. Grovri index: 1.9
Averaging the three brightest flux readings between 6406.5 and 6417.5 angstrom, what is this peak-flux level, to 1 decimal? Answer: 16.8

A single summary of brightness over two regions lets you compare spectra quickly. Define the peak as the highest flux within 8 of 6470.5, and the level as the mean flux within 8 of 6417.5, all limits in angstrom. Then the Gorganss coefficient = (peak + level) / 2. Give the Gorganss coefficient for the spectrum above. 17.58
